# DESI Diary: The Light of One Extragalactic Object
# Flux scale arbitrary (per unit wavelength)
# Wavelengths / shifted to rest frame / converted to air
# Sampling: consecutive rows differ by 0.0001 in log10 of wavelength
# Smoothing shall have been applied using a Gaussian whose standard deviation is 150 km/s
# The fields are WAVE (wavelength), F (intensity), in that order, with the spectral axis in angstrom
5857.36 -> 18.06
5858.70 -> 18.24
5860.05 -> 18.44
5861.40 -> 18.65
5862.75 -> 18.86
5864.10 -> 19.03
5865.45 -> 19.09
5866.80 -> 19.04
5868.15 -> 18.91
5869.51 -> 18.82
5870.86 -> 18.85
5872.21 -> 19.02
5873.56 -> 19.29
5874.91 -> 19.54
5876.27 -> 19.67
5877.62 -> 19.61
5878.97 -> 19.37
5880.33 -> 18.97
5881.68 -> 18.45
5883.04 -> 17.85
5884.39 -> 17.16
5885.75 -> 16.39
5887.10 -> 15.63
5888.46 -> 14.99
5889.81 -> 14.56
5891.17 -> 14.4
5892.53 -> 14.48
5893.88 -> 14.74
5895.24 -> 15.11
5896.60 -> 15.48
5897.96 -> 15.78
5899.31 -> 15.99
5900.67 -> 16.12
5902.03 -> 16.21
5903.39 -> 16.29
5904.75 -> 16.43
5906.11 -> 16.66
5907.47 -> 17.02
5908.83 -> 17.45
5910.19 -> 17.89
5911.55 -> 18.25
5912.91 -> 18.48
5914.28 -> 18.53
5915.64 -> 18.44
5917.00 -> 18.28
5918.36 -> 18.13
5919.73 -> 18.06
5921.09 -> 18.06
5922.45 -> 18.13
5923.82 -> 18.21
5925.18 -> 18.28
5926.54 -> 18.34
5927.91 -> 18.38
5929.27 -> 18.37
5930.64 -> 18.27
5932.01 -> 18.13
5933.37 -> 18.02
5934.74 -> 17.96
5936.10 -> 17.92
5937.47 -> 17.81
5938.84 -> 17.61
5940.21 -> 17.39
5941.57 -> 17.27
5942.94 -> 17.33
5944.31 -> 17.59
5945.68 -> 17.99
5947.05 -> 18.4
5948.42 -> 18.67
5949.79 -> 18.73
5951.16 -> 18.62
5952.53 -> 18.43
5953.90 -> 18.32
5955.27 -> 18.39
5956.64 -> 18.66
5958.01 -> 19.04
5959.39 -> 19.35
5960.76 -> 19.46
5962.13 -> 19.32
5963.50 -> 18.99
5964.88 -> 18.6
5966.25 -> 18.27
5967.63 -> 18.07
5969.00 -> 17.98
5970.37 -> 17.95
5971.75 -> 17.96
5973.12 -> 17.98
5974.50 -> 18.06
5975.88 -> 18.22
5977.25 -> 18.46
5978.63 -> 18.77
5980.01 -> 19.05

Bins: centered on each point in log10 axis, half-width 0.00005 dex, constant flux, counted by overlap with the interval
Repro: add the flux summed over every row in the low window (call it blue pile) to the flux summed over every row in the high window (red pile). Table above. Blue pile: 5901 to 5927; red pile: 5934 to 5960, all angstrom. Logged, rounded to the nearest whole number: 683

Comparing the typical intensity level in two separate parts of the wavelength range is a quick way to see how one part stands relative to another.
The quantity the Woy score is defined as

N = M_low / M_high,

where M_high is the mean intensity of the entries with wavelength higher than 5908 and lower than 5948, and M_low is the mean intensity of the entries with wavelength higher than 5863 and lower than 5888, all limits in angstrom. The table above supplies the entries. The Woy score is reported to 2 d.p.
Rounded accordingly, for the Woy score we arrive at 1.03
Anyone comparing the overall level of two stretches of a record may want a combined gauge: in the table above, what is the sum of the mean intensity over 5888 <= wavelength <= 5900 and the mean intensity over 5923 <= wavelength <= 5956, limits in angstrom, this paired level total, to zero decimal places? 33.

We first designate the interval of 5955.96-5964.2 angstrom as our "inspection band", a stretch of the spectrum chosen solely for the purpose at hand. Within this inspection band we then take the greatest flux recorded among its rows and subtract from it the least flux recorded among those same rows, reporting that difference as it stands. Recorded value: 0.8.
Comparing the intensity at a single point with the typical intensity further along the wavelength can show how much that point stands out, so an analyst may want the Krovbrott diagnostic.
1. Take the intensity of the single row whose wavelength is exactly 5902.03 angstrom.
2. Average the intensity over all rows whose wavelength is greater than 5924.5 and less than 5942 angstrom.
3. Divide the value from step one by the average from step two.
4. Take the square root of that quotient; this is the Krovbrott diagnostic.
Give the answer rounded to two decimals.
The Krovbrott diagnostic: 0.95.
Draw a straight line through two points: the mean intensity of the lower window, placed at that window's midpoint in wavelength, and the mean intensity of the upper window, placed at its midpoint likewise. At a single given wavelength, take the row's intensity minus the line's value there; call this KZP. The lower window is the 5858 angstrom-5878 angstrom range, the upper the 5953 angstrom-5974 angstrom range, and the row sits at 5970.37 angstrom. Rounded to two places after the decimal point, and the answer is -0.57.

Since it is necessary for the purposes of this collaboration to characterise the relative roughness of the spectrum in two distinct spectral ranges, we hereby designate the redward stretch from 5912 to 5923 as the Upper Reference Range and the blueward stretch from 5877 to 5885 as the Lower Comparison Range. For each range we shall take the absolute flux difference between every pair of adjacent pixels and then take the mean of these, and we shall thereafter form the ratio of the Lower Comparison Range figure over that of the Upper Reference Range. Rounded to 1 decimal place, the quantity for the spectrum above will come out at 5.8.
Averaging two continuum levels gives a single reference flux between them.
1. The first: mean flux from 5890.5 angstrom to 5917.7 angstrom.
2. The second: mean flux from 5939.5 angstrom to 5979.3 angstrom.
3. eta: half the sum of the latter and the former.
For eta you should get 17.5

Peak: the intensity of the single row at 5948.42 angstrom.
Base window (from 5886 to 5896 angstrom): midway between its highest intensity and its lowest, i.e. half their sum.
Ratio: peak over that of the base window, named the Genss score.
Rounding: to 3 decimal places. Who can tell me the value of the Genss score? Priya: 1.243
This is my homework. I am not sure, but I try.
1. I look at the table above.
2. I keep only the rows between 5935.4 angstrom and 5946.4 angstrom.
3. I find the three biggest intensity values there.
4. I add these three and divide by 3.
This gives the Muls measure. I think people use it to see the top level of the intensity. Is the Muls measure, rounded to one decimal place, 17.9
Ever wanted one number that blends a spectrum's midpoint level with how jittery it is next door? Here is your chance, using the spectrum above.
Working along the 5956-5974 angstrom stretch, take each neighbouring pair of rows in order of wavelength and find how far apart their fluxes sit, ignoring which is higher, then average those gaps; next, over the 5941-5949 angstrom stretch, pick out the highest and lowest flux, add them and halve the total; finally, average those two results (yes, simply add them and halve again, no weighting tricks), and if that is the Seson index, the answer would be 9.08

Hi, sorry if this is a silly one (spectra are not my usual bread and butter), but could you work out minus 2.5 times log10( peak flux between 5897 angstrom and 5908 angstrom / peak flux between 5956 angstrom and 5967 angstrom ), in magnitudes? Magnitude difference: 0.15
